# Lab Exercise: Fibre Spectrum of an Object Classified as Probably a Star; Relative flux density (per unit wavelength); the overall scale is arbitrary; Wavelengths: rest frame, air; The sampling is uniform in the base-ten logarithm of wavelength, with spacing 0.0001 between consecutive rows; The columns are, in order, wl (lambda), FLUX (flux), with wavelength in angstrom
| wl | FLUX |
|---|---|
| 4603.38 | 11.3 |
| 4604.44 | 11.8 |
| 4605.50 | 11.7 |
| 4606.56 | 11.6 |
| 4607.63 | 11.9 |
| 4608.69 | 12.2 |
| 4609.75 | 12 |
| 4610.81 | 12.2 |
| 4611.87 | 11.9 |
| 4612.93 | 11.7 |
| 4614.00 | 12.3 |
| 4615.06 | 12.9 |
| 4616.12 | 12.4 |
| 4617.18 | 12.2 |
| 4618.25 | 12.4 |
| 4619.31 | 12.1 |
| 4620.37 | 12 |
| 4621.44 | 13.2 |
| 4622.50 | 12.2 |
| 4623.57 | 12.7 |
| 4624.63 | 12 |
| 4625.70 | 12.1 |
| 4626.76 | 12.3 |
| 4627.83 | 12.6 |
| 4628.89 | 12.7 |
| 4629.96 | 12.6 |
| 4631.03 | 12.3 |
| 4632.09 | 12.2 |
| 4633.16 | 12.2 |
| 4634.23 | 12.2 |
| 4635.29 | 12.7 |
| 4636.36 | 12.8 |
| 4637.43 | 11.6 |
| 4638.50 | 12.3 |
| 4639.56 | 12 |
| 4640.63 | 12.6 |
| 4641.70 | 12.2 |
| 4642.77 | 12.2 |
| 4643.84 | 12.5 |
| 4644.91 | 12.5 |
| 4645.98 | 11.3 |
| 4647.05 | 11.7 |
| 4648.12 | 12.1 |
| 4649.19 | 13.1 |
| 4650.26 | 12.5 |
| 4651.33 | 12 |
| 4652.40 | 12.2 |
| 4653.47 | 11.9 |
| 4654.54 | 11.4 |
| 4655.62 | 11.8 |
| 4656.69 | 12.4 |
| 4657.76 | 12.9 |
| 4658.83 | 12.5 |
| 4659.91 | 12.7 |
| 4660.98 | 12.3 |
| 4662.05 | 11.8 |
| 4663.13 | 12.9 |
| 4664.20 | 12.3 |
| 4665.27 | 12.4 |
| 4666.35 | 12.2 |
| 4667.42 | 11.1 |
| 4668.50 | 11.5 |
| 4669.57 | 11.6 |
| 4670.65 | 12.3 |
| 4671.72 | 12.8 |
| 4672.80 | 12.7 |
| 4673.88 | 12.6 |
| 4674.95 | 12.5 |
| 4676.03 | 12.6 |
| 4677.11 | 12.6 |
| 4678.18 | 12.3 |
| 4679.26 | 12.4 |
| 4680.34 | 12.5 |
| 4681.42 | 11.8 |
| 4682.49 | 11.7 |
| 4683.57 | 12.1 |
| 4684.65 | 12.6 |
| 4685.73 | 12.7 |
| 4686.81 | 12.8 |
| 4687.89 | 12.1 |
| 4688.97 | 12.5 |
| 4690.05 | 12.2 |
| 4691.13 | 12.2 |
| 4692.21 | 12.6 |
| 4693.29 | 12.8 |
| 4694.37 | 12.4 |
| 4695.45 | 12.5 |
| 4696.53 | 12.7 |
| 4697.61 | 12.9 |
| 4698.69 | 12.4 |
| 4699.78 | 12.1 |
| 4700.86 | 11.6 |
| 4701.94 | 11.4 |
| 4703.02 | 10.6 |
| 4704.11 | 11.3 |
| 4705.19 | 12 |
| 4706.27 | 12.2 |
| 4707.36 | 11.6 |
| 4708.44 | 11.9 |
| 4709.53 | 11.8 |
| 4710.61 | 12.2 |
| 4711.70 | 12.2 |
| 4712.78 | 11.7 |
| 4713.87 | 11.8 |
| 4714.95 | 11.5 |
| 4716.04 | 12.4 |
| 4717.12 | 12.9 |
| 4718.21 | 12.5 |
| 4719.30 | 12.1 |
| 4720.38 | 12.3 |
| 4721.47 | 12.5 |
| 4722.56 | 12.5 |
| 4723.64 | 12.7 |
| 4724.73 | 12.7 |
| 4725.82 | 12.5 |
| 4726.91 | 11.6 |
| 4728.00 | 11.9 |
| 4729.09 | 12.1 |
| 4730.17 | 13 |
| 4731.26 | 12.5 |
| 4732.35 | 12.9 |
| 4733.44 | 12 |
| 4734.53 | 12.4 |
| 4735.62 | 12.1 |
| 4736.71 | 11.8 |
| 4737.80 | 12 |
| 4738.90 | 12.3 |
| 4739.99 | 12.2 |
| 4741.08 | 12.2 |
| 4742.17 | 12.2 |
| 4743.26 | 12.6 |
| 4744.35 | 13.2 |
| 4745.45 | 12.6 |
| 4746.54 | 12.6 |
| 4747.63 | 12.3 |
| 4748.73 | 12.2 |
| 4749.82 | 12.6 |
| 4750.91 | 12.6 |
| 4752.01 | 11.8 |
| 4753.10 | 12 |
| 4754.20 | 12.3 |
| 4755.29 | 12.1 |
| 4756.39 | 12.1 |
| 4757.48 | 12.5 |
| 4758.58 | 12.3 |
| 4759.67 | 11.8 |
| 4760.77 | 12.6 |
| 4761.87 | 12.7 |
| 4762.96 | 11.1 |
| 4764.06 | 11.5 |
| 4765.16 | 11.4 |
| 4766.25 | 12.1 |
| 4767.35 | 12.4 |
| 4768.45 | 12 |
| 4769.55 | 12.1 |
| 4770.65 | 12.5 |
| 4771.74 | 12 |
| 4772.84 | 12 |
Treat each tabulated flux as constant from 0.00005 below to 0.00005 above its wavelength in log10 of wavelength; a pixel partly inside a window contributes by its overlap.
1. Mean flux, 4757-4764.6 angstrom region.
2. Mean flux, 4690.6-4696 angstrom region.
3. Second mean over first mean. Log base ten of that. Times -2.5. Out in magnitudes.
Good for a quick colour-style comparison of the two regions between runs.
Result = -0.04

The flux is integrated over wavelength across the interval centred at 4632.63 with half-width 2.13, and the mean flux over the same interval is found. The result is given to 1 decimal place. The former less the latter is 39.9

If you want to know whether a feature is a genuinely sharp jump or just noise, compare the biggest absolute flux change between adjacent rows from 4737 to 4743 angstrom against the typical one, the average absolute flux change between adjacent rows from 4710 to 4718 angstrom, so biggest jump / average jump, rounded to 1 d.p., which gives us 0.8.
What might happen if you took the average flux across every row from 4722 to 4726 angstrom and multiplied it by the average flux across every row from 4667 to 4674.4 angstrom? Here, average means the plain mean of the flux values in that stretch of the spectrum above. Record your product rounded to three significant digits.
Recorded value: 152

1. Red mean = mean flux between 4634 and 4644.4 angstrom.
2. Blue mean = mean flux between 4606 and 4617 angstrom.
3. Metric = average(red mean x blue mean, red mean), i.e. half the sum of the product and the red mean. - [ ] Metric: 80.7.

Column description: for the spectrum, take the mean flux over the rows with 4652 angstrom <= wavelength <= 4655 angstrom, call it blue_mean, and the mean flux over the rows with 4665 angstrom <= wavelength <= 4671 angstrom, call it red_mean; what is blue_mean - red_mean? 0.0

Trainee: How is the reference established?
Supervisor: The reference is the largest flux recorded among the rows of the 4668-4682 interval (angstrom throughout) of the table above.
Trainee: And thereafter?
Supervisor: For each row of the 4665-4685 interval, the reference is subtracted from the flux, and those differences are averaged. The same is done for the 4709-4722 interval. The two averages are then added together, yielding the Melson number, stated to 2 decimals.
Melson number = -1.22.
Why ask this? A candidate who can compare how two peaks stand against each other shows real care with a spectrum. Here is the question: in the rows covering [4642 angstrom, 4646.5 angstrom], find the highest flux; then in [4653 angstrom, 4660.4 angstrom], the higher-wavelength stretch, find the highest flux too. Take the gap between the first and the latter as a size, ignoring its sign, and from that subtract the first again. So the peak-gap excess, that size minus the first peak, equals -12.1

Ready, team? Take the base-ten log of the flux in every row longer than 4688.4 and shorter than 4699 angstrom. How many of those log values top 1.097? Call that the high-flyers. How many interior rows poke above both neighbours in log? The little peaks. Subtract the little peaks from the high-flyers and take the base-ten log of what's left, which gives 0.30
